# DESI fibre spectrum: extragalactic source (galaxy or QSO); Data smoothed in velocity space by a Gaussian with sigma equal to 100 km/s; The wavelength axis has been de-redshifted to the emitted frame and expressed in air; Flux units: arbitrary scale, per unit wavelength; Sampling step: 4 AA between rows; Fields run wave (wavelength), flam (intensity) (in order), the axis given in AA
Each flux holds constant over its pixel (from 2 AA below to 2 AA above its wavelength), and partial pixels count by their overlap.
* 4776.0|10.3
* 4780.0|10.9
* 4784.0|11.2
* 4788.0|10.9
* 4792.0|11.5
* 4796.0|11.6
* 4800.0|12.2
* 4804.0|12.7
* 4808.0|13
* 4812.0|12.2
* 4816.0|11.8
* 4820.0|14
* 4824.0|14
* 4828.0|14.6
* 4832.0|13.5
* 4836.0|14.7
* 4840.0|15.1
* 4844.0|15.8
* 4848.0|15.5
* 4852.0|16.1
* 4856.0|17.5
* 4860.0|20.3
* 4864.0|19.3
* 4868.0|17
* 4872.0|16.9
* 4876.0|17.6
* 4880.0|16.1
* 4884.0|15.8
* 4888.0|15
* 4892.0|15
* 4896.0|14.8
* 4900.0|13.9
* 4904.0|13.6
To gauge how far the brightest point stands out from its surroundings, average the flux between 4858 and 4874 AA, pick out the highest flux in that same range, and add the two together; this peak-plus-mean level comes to 39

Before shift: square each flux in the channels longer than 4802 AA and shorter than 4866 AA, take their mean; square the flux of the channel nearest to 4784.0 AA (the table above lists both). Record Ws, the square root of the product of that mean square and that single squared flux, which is 170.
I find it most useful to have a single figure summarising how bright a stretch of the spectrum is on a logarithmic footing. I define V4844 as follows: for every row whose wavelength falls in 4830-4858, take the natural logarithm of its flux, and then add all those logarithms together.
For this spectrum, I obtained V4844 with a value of 19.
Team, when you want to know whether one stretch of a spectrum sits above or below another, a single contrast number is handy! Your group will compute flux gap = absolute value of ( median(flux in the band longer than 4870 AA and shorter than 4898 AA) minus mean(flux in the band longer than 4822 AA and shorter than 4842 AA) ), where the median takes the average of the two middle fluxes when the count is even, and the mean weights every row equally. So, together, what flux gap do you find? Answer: 1.4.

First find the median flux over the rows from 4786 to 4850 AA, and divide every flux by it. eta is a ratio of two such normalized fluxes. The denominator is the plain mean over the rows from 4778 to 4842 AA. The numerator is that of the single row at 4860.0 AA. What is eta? 1.59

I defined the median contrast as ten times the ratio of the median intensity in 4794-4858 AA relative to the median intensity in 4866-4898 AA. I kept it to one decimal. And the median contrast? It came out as 8.8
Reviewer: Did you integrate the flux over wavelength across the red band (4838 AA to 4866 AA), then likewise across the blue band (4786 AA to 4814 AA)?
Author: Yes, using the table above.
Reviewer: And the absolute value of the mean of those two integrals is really 407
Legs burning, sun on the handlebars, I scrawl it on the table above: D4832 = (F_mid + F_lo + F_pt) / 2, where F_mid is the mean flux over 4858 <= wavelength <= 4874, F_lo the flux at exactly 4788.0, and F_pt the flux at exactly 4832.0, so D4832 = 21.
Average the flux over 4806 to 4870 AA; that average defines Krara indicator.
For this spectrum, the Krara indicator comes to 15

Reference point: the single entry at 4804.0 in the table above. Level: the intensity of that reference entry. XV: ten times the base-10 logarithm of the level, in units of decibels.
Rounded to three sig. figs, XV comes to 11.0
